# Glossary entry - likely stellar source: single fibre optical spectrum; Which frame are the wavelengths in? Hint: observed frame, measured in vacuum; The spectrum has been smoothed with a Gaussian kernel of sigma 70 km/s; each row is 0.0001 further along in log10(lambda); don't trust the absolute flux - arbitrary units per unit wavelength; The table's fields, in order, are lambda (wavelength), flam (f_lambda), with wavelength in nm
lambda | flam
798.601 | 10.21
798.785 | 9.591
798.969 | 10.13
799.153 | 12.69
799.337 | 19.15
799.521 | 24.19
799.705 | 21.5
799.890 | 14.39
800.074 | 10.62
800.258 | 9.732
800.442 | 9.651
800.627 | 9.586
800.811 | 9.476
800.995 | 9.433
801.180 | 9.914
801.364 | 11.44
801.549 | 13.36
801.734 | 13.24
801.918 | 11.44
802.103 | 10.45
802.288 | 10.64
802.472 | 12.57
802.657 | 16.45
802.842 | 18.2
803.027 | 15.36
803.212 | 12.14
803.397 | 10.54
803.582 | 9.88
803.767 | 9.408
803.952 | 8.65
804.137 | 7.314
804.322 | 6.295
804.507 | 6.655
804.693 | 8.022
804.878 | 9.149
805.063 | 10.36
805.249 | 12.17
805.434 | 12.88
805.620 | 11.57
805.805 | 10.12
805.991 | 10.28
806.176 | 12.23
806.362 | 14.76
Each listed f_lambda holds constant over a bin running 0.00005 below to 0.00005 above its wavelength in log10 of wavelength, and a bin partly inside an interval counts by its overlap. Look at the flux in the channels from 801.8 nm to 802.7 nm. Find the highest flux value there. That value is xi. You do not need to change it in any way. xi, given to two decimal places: 16.45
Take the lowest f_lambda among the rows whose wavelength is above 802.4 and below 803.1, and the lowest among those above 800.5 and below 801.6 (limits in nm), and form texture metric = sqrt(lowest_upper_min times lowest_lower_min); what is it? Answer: 10.9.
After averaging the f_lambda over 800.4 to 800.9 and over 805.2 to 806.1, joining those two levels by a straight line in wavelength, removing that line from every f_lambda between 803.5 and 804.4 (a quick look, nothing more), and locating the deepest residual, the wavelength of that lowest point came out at 804.322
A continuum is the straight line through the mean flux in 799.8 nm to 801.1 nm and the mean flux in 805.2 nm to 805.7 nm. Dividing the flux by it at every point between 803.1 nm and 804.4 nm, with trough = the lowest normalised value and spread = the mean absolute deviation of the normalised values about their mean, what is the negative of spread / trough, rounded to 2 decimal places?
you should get -0.26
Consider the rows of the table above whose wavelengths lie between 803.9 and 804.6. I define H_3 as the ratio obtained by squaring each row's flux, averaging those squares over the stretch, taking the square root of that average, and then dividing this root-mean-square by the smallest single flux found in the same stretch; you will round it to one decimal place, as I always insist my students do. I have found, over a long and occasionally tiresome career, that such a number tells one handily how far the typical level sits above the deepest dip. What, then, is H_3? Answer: 1.2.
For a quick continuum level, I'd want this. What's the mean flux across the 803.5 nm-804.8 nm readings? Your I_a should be 8.0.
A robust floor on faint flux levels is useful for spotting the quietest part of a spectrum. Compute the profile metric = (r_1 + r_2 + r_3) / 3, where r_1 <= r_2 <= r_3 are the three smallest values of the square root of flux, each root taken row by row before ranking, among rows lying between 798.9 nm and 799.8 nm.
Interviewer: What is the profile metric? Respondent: 3.71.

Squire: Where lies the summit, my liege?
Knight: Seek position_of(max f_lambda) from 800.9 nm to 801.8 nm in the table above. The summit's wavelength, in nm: 801.549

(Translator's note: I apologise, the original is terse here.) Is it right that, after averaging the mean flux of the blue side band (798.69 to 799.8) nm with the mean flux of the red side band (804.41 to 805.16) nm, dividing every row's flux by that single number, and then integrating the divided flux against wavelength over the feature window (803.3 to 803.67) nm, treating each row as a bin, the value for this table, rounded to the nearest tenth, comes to 0.3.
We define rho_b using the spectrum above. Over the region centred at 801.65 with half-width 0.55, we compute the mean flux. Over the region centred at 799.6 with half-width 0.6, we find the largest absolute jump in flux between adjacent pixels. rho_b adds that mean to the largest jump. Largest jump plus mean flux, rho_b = 18.8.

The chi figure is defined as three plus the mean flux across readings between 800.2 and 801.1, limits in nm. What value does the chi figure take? 12.6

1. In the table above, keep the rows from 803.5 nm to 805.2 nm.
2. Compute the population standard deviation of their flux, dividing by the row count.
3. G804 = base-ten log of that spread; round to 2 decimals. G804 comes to 0.13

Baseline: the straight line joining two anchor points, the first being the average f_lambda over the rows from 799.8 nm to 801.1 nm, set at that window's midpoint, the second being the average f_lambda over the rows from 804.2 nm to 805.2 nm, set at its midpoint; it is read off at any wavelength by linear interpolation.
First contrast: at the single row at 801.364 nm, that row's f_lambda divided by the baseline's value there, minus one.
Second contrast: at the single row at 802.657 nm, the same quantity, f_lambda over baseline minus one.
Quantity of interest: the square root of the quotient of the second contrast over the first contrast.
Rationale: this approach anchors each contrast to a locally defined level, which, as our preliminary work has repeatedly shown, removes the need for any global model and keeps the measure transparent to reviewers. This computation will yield 2.3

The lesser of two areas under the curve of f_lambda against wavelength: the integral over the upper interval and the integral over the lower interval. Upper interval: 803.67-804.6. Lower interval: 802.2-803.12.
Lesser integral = 7.1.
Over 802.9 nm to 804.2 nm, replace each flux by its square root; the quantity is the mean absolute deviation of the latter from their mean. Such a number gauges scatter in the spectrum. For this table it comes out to 0.29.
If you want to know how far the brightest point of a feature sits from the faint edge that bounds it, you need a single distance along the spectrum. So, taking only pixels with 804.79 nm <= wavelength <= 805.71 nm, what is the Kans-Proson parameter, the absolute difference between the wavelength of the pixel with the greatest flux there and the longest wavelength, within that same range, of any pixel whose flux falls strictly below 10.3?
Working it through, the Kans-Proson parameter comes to 0.56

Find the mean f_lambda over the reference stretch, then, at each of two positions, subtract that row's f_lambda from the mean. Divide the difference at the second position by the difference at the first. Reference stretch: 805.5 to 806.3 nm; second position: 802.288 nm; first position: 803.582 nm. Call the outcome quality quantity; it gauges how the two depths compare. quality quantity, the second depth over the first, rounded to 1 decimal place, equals 0.4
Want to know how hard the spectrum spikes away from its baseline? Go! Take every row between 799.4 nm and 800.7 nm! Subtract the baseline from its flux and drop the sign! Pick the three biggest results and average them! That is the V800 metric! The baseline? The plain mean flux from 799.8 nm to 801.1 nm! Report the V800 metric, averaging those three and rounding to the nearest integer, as 10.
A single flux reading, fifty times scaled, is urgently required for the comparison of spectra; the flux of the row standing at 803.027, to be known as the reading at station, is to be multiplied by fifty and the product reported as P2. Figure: 768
